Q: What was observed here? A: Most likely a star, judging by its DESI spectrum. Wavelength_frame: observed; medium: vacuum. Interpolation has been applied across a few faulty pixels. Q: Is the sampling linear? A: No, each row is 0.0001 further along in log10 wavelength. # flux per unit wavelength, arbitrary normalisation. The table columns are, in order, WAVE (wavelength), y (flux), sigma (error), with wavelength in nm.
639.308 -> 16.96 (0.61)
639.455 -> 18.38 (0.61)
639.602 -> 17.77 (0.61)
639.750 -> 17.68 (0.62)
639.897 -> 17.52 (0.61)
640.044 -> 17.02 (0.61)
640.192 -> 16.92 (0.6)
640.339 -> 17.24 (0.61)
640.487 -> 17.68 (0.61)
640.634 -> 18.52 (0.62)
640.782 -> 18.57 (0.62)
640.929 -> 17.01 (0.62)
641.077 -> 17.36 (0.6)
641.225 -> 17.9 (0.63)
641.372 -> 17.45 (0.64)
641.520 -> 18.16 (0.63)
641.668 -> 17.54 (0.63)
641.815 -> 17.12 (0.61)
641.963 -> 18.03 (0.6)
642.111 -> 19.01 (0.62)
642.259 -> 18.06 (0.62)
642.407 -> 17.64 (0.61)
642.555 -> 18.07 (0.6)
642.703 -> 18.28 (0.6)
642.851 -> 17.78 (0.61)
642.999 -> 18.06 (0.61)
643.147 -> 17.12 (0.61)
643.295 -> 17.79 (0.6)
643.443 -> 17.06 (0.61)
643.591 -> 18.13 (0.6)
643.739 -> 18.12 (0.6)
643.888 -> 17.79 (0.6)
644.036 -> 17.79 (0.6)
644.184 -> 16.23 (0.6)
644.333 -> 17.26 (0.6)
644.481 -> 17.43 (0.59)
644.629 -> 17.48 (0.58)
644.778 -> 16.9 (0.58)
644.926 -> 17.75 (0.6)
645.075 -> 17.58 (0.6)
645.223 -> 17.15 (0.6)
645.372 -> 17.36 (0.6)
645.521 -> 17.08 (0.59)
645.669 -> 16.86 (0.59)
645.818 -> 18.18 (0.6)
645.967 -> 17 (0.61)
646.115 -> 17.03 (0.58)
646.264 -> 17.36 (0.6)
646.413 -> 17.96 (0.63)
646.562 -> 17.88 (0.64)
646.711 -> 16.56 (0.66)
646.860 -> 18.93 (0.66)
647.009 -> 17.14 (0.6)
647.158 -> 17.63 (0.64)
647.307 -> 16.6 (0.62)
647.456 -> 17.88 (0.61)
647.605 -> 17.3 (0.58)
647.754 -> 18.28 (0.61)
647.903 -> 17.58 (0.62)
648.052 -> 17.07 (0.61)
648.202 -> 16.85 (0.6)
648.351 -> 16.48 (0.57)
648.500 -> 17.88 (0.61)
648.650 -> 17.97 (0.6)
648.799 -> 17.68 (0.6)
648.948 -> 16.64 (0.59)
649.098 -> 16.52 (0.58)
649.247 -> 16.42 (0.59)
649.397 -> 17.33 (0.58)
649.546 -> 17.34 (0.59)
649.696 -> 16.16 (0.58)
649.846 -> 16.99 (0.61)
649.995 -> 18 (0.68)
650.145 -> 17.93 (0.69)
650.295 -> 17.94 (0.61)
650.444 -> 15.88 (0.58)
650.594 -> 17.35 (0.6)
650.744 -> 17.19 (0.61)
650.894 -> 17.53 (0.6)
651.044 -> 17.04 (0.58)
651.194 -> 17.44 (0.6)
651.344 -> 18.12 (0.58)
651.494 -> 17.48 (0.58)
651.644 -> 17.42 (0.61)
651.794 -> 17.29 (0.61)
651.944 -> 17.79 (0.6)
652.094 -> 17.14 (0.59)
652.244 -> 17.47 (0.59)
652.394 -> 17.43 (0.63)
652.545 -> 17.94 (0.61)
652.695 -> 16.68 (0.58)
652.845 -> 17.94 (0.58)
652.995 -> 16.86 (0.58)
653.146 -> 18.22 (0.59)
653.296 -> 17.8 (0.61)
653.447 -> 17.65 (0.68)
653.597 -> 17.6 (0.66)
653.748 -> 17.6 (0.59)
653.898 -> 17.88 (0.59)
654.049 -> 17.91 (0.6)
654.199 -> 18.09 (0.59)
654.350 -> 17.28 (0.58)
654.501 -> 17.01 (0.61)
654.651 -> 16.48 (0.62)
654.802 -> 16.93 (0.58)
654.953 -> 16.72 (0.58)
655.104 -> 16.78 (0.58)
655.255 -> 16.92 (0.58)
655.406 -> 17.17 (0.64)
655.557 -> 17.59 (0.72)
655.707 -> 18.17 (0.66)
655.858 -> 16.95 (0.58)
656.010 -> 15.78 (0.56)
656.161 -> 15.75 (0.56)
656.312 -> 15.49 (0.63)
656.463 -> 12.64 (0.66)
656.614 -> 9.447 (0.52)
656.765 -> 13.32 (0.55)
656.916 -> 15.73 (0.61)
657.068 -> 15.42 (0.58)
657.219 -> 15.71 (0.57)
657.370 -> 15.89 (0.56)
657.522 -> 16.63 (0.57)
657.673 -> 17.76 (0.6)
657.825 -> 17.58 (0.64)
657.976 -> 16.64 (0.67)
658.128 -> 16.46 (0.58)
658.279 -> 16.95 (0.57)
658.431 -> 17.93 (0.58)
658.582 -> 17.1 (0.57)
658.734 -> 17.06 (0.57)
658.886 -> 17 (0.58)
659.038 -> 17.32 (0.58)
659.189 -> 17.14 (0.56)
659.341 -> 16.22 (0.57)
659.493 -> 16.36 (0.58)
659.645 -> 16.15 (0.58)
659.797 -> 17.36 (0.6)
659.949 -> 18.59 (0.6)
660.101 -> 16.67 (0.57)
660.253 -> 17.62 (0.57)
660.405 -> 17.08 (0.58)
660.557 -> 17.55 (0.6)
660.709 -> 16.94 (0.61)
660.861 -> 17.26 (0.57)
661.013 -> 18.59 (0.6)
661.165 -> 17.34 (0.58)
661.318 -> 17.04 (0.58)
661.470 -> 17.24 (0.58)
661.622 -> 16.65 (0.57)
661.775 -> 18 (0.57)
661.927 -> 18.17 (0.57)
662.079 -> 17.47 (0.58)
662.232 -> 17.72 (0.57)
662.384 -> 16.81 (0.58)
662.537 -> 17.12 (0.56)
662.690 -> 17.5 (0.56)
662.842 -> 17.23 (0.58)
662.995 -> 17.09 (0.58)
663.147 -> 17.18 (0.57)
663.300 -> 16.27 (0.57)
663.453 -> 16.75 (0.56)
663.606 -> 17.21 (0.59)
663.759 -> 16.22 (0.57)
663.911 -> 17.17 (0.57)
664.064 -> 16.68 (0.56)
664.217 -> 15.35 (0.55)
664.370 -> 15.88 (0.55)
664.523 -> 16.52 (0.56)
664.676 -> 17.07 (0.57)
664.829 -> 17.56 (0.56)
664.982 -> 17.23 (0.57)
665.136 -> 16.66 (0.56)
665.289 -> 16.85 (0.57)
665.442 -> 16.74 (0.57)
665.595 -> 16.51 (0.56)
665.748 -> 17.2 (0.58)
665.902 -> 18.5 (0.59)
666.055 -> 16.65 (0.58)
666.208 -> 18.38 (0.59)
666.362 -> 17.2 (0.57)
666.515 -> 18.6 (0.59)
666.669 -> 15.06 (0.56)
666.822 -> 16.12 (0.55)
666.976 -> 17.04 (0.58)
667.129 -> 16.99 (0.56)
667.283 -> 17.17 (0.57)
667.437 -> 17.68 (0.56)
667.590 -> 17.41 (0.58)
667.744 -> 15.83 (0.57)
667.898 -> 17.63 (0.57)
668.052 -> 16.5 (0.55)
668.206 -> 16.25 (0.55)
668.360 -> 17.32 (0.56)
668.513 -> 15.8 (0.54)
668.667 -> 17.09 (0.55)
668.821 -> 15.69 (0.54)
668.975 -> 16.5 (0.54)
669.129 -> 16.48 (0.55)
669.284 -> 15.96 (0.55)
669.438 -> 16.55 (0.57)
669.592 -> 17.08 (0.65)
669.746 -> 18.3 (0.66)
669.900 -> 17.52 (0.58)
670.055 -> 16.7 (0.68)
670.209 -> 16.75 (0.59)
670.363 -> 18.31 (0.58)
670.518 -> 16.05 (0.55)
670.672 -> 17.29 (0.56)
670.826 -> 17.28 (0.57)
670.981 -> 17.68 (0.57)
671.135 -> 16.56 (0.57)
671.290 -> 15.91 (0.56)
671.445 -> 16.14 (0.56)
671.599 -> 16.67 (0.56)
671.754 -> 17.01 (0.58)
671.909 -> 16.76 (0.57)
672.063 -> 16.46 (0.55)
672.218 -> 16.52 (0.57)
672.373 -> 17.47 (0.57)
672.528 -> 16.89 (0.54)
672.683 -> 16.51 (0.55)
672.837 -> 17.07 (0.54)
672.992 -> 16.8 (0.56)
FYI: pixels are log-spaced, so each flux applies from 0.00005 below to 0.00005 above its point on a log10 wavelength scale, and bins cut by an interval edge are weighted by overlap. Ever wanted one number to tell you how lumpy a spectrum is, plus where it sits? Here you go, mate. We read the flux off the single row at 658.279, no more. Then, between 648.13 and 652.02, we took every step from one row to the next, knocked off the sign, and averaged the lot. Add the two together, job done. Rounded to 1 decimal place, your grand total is 17.5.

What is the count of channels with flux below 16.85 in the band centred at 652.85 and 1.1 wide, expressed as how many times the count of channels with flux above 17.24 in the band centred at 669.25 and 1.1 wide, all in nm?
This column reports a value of 1.0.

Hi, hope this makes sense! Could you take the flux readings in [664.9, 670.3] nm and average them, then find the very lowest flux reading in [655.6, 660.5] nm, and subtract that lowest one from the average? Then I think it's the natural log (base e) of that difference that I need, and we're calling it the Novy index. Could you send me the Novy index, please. 2.01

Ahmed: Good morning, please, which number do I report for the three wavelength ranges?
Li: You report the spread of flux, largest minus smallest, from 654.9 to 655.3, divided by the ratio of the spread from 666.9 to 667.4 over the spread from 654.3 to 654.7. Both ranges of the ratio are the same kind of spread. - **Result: 0.9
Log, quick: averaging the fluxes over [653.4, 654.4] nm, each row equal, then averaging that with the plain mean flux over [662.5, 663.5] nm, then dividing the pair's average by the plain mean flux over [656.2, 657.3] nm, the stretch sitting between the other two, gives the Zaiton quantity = 1.24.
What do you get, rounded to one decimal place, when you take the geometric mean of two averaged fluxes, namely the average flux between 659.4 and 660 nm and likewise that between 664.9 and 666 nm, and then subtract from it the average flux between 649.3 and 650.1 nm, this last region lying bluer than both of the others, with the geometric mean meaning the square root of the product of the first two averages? -0.1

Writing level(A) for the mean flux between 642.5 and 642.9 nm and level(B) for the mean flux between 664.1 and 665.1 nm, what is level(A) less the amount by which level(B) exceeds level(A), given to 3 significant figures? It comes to 19.5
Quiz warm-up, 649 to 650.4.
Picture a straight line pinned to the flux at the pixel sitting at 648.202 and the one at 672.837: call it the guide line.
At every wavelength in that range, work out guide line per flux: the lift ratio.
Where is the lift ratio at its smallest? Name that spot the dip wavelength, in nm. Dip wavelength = 649.995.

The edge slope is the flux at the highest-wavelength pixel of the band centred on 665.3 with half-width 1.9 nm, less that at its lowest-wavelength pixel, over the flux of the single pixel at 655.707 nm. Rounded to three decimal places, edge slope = 0.013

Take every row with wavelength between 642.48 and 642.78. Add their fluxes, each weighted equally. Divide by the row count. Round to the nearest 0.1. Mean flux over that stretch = 18.2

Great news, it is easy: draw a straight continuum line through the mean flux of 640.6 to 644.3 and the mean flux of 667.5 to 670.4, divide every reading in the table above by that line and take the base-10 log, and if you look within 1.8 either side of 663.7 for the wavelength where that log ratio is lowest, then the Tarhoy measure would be 664.217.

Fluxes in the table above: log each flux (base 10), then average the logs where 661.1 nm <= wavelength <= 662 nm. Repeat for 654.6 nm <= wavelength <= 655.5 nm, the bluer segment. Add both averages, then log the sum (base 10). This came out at 0.392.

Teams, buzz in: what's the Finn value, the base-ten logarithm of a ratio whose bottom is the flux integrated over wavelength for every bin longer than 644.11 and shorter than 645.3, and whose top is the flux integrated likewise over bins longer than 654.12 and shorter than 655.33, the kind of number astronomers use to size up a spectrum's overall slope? 0.002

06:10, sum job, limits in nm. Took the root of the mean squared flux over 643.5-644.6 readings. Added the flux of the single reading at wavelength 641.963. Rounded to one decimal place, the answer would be 35.6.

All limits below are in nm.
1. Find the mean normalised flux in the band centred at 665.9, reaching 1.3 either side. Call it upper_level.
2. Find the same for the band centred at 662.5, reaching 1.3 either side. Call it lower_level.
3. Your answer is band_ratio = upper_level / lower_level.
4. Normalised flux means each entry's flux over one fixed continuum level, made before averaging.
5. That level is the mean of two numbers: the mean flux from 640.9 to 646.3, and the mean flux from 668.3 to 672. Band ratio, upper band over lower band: 1.00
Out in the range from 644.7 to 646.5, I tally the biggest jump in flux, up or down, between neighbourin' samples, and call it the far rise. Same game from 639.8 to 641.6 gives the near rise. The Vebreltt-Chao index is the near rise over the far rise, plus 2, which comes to 3.2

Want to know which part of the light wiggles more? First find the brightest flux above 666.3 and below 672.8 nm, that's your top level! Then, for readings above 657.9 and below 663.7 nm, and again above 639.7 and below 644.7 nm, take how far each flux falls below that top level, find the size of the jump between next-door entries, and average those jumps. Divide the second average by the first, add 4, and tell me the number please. 4.9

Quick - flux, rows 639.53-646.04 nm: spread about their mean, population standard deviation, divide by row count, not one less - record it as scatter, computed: 0.54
